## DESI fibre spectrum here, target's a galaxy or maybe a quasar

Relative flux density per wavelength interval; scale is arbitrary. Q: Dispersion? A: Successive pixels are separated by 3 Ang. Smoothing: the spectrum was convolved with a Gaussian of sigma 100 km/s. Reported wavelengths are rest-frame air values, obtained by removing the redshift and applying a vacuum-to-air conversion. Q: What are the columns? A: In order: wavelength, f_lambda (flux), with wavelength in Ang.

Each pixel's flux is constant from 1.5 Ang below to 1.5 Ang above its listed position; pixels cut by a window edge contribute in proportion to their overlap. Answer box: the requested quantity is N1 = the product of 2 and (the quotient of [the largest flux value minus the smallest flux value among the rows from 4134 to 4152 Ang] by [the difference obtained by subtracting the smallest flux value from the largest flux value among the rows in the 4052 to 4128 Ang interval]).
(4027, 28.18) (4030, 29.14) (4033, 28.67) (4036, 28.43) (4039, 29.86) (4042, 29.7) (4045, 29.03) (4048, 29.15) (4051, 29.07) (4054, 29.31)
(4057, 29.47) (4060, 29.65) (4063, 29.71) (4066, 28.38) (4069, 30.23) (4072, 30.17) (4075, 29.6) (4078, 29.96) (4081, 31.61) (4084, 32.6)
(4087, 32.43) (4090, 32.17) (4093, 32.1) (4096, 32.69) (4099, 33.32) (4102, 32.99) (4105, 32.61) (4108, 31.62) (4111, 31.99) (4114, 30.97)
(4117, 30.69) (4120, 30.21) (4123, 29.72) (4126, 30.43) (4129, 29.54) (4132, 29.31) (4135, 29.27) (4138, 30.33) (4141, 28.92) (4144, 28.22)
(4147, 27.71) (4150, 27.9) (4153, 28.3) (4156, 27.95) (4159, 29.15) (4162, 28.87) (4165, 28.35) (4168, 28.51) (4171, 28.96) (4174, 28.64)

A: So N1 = 1.1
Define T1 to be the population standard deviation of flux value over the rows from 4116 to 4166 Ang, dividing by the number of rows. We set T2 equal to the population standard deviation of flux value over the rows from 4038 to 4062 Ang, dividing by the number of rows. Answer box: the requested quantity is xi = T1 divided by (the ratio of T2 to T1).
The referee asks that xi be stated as 2.9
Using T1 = 0.92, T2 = 0.3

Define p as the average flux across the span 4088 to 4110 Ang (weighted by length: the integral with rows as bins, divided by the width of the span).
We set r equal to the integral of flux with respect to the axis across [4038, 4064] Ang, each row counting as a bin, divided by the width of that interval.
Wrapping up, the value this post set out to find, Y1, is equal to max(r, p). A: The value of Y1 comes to 32.5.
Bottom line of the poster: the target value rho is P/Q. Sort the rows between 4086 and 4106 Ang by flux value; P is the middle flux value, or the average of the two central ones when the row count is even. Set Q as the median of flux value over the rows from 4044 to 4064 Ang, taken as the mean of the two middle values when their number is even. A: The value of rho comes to 1.11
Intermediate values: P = 32.6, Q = 29.3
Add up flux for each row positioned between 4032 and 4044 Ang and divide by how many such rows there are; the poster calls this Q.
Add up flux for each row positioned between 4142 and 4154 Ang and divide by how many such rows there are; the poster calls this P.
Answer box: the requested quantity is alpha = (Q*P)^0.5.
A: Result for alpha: 28.6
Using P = 28.0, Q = 29.2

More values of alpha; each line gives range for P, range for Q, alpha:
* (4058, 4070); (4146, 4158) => 28.7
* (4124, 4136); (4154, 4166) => 29.1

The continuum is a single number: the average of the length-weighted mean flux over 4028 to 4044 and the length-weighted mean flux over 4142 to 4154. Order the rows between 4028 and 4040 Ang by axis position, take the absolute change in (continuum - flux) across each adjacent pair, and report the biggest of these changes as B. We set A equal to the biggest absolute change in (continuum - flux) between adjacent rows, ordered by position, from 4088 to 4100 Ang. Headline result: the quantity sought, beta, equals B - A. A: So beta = 0.8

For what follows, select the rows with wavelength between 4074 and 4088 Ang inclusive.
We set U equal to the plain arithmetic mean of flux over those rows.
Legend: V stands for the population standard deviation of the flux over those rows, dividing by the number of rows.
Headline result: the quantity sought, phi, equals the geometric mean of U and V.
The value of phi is 6.2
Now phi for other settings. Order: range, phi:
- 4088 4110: 4.2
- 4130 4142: 3.9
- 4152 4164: 3.7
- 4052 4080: 3.9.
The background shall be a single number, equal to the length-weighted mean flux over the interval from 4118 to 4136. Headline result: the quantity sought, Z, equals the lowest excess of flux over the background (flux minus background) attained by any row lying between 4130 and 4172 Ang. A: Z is -2.1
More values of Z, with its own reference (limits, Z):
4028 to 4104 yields -1.4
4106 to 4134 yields -0.5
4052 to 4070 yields -1.4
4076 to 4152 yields -2.1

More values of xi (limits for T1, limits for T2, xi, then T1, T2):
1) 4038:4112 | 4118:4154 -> 2.5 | 1.50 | 0.9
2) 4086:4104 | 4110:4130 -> 0.2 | 0.44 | 0.8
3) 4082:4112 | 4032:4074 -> 0.4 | 0.47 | 0.6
